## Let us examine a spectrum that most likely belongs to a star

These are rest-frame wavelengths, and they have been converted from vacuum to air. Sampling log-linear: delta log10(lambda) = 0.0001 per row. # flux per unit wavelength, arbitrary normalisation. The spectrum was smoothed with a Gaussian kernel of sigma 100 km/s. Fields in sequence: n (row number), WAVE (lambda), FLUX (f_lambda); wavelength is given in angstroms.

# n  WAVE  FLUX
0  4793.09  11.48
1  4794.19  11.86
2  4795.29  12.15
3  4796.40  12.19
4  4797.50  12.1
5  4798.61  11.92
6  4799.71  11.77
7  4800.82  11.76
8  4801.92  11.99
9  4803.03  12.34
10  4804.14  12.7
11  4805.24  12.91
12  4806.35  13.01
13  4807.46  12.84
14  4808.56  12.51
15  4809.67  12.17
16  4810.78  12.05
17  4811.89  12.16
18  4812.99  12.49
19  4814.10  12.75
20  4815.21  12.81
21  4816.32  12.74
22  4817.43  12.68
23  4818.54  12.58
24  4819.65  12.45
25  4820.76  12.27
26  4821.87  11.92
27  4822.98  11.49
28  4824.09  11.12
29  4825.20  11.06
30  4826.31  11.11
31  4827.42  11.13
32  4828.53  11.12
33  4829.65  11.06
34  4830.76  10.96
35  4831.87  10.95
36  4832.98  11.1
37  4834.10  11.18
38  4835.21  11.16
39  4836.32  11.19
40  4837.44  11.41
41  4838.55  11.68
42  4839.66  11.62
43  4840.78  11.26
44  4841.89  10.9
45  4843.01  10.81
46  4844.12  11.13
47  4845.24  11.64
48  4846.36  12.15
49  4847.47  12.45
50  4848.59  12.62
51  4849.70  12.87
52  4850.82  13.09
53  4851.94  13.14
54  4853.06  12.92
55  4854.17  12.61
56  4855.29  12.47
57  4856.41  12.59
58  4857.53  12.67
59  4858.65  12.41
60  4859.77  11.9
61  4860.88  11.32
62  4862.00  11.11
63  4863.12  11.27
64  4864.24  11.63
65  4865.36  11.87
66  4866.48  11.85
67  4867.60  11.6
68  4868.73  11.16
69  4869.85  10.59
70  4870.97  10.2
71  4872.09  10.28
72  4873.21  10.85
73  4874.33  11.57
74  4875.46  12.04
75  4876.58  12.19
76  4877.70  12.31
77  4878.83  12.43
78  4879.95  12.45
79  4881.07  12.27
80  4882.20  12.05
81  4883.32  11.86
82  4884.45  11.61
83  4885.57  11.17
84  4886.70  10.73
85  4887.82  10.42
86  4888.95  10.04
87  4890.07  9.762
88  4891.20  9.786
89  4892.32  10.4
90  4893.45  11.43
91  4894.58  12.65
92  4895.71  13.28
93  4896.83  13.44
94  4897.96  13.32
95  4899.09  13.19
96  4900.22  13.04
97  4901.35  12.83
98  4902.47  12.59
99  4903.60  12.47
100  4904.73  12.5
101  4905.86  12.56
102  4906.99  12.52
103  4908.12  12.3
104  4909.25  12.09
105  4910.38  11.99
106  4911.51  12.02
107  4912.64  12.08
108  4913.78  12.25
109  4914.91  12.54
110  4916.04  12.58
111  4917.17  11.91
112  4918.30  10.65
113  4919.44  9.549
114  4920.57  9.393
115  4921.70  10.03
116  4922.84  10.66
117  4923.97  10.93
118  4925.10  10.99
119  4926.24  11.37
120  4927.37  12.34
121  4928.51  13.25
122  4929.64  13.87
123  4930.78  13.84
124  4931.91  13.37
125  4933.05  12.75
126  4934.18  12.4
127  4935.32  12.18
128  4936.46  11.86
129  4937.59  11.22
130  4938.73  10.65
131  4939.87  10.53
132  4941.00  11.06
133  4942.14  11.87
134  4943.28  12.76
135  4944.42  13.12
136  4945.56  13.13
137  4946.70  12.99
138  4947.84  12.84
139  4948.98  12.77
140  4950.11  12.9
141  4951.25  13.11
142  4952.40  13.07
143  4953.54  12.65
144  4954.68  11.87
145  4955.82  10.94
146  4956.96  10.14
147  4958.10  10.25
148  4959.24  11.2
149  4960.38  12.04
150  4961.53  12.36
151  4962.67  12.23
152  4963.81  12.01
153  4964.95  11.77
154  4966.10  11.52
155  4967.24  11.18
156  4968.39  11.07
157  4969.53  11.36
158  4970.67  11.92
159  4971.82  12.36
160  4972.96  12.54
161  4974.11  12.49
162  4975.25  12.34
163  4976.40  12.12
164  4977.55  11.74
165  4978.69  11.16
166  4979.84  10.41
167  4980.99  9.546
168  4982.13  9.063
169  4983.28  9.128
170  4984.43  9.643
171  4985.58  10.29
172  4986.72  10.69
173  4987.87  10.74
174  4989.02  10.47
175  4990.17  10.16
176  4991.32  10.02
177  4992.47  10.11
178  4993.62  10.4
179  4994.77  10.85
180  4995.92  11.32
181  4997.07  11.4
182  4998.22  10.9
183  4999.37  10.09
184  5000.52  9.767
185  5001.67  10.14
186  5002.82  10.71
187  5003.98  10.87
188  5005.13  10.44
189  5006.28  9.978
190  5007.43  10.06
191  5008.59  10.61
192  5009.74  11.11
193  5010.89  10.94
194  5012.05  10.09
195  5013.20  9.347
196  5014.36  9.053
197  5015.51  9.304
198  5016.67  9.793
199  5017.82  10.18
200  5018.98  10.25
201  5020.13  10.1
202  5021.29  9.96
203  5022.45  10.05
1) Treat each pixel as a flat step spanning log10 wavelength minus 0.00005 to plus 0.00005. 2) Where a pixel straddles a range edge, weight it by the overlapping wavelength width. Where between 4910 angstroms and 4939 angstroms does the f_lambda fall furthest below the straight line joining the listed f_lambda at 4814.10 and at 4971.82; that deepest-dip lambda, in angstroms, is 4920.57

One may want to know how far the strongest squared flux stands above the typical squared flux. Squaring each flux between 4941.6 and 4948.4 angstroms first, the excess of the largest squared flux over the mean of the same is 8.8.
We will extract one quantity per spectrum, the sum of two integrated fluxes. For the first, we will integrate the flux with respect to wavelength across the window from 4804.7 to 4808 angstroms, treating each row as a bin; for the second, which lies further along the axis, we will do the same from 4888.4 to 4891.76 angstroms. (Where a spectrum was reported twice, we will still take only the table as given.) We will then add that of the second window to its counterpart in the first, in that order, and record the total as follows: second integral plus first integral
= 76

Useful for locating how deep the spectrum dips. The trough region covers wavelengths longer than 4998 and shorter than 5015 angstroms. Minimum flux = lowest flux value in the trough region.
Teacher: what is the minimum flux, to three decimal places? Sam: 9.053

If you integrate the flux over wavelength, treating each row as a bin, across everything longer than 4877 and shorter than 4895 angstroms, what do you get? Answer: 204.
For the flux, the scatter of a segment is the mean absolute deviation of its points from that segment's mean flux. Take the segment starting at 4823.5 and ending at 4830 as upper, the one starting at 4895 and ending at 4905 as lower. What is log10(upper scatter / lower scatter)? -1.08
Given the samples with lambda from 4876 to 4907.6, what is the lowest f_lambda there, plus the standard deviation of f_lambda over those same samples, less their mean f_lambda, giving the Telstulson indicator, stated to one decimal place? -1.1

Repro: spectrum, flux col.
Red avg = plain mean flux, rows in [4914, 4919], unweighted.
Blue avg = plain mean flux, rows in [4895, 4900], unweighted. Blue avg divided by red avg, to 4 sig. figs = 1.116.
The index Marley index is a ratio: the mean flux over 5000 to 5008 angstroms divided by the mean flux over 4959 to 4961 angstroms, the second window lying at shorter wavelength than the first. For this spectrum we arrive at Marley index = 0.88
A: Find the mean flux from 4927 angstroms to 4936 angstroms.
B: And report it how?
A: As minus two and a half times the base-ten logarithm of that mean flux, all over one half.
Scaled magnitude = -5.57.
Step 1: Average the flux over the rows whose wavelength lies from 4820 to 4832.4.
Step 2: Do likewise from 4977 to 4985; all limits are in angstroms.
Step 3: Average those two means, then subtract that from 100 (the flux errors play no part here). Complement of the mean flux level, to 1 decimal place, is 89.3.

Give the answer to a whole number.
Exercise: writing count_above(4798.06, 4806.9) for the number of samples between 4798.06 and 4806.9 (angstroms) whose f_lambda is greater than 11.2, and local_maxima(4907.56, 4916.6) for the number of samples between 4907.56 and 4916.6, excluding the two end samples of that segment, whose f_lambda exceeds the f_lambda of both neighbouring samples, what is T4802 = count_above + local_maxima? 8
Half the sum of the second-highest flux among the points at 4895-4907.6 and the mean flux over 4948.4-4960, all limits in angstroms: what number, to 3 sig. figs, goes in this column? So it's 12.6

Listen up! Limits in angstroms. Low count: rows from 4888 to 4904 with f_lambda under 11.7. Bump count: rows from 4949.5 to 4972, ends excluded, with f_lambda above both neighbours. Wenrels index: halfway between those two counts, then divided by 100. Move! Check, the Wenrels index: 0.035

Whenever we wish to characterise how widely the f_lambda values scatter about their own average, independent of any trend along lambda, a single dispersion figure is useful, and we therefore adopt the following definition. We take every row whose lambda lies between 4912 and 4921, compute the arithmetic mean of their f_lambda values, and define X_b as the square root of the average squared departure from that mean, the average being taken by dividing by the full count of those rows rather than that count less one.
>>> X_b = 1.2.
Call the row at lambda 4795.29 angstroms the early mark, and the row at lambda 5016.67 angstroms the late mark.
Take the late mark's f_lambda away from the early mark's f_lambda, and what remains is 2.4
